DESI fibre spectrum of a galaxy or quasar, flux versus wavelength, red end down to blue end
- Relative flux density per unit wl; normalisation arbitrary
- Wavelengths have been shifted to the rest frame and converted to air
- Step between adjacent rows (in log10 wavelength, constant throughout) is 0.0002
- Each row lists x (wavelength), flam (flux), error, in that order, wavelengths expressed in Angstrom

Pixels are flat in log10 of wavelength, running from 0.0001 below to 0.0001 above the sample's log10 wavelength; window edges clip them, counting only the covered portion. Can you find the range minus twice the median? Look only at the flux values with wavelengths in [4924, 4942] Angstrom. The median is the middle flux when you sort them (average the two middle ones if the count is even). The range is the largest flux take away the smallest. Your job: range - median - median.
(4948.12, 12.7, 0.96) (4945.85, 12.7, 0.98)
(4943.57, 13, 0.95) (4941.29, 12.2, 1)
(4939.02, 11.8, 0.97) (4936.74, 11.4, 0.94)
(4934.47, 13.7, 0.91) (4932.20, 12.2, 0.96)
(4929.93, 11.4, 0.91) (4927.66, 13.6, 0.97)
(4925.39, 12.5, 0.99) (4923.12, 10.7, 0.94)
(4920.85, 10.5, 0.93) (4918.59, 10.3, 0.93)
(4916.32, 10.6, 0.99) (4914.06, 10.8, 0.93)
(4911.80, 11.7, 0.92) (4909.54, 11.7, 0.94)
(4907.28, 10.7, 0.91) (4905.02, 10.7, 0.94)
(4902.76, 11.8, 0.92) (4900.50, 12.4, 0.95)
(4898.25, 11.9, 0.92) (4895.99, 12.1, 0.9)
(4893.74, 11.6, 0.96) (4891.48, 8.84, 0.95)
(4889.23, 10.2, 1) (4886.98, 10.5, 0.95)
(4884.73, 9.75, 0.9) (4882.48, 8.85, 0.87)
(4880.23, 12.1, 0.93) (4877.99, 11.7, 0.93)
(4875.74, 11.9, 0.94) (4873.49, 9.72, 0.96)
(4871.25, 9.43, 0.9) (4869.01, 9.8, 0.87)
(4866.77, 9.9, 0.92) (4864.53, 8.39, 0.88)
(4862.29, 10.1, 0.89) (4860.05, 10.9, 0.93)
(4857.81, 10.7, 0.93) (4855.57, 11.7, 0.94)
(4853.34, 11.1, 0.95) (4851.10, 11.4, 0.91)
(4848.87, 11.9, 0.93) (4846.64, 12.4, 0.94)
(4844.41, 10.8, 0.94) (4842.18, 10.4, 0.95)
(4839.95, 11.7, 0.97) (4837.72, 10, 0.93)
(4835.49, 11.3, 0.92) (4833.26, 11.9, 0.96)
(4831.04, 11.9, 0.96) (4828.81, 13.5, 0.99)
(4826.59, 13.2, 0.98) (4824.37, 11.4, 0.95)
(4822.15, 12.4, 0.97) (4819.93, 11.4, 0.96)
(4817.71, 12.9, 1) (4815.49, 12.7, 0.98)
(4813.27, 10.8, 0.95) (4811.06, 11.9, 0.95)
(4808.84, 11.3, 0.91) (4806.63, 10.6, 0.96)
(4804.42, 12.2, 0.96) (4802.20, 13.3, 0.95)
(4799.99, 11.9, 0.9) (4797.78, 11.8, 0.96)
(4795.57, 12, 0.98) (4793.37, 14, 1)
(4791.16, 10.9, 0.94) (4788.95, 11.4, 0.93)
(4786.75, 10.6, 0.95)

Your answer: -22.1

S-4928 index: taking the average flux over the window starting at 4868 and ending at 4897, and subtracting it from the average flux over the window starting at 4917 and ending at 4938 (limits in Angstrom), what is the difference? 1.3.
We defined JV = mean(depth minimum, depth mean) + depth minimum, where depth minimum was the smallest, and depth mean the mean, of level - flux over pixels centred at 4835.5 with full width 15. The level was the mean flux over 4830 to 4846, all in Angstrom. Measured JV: -3.7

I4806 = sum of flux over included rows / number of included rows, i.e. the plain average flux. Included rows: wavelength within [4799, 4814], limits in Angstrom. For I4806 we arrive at 11.7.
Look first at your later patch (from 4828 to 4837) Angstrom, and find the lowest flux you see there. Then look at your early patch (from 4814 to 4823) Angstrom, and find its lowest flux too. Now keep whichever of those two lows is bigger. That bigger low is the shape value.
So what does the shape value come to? 11.4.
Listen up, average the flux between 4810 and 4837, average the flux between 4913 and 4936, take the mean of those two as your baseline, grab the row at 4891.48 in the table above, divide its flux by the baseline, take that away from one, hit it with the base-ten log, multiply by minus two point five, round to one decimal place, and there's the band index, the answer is 1.5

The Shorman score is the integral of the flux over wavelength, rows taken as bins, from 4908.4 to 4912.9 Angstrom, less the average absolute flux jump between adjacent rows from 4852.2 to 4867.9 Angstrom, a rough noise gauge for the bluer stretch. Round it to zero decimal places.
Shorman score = 52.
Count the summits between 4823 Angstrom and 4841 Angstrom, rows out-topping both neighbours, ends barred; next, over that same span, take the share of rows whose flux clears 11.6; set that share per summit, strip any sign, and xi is 0.6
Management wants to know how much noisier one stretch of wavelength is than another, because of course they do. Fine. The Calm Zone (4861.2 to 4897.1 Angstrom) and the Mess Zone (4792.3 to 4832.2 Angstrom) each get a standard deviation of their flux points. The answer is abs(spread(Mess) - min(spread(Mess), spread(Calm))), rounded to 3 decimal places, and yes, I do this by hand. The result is 0.000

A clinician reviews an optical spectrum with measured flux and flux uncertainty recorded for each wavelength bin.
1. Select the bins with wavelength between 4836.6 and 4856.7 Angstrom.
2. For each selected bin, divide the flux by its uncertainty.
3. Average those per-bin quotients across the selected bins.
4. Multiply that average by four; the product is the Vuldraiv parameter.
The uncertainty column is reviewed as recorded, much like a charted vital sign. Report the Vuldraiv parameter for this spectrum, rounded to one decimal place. 48.0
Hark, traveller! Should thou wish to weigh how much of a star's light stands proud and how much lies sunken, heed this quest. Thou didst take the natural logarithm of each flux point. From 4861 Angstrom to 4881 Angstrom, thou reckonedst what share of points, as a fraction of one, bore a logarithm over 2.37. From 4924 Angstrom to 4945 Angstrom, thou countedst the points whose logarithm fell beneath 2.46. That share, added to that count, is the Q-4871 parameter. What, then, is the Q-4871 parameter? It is 2.3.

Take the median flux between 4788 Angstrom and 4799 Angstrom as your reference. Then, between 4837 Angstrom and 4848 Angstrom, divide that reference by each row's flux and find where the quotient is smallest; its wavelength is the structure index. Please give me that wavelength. 4846.64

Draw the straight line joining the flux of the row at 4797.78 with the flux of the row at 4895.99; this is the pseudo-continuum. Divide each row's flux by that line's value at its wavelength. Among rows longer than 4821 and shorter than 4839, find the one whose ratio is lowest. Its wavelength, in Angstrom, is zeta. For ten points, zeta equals 4837.72 Angstrom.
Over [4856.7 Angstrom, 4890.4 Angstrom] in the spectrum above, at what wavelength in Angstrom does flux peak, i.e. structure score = 4880.23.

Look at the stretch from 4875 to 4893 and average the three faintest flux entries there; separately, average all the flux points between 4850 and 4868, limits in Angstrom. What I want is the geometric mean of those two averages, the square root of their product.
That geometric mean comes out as 9.81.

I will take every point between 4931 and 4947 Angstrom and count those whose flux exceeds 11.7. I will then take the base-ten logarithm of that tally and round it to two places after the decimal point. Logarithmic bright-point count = 0.78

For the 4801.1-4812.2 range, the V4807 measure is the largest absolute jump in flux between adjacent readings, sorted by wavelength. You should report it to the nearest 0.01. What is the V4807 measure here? 1.60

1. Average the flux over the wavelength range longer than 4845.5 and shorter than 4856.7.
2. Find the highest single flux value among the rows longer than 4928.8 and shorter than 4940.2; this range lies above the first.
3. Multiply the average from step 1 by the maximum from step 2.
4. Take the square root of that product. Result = 12.7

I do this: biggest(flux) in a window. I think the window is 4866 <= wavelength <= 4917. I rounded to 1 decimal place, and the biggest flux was 12.4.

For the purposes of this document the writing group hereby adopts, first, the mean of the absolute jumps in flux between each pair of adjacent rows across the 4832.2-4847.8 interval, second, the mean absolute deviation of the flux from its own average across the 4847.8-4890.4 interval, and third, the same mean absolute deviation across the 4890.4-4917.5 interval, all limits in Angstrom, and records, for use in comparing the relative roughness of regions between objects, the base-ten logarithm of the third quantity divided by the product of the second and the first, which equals -0.14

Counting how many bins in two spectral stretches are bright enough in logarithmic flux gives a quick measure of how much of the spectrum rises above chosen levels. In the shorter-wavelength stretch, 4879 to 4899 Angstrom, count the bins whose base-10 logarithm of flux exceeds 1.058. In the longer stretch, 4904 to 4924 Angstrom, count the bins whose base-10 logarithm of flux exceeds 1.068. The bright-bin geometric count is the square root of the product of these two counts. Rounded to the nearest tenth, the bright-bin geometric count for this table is 2.8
